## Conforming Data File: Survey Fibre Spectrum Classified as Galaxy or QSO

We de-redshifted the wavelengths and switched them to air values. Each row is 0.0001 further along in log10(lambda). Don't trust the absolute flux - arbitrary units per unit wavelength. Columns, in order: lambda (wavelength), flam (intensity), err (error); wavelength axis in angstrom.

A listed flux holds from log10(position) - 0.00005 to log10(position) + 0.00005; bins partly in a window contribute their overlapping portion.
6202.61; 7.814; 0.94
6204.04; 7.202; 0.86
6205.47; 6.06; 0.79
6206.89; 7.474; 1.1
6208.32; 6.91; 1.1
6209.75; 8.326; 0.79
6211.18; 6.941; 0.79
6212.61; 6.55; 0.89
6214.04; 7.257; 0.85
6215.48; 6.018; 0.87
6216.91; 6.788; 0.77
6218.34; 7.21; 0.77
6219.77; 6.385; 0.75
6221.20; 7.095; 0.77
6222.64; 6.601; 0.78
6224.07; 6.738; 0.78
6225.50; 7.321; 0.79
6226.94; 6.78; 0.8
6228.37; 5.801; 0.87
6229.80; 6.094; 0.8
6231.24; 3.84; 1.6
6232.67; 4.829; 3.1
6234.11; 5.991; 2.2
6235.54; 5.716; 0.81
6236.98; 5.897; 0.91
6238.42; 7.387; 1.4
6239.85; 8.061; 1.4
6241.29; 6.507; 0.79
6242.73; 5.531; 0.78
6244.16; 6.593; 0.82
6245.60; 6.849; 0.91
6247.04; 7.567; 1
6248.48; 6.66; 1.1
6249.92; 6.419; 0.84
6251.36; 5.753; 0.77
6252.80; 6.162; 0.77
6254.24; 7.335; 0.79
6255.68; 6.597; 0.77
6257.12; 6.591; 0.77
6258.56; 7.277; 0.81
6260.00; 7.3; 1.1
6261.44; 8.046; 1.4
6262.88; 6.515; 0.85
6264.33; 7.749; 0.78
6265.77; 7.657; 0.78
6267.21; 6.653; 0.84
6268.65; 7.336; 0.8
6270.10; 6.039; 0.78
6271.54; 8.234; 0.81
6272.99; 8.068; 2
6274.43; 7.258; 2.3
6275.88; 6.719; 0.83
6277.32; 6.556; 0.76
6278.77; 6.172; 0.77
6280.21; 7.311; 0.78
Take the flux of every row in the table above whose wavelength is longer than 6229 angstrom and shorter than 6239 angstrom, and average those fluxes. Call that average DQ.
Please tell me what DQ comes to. 5.7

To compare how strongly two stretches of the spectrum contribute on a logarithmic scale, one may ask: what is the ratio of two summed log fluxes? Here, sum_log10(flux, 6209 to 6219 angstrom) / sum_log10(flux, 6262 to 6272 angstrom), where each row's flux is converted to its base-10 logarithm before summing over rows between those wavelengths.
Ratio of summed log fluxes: 0.99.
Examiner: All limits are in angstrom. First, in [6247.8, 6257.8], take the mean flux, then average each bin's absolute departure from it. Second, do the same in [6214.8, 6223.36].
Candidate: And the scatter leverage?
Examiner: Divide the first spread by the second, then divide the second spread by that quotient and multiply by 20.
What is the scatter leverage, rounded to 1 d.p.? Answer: 7.2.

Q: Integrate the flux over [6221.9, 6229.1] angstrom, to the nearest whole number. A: 48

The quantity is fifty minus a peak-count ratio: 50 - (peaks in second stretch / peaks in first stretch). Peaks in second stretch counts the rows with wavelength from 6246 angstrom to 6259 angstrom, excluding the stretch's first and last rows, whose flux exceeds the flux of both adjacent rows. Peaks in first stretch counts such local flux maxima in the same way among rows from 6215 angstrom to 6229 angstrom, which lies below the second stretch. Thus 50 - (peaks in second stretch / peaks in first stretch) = 49.7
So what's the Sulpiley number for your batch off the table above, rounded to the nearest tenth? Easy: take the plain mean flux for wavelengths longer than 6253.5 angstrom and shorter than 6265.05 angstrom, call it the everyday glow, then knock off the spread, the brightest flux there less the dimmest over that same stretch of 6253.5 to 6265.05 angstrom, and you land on 5.6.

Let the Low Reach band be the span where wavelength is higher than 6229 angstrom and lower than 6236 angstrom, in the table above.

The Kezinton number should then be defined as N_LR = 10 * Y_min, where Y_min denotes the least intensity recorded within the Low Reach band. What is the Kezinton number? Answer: 38.4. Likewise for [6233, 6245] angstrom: 55.3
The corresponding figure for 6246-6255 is 57.5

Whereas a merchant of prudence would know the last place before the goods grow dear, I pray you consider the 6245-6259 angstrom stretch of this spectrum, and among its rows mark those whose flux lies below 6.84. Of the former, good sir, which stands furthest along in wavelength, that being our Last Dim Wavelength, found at 6257.12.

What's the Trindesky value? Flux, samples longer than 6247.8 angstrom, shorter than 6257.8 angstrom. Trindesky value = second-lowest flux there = 6.162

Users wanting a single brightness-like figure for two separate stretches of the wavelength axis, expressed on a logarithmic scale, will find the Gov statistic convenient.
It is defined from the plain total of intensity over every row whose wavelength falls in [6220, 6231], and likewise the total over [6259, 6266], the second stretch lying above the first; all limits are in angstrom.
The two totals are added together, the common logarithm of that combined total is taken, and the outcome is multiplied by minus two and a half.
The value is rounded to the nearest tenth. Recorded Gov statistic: -4.8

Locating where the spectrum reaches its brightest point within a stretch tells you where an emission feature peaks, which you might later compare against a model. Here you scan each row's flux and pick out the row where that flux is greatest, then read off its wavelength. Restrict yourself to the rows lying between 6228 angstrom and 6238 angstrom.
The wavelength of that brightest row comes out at 6229.80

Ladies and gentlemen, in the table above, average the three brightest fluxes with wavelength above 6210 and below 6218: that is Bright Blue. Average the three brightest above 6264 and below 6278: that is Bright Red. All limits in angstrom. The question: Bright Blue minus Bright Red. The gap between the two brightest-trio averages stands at -1.0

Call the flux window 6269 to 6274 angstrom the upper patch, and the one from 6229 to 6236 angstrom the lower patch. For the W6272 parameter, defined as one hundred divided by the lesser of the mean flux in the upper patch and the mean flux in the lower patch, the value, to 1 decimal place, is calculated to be 18.9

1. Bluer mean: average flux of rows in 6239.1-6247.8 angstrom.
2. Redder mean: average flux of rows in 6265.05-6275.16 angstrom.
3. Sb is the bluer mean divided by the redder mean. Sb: 0.94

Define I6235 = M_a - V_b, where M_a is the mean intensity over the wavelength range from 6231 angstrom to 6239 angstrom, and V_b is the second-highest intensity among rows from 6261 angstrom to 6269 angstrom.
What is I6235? -2.1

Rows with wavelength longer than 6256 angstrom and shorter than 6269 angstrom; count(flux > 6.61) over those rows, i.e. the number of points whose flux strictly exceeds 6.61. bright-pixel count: 7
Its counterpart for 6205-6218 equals 6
